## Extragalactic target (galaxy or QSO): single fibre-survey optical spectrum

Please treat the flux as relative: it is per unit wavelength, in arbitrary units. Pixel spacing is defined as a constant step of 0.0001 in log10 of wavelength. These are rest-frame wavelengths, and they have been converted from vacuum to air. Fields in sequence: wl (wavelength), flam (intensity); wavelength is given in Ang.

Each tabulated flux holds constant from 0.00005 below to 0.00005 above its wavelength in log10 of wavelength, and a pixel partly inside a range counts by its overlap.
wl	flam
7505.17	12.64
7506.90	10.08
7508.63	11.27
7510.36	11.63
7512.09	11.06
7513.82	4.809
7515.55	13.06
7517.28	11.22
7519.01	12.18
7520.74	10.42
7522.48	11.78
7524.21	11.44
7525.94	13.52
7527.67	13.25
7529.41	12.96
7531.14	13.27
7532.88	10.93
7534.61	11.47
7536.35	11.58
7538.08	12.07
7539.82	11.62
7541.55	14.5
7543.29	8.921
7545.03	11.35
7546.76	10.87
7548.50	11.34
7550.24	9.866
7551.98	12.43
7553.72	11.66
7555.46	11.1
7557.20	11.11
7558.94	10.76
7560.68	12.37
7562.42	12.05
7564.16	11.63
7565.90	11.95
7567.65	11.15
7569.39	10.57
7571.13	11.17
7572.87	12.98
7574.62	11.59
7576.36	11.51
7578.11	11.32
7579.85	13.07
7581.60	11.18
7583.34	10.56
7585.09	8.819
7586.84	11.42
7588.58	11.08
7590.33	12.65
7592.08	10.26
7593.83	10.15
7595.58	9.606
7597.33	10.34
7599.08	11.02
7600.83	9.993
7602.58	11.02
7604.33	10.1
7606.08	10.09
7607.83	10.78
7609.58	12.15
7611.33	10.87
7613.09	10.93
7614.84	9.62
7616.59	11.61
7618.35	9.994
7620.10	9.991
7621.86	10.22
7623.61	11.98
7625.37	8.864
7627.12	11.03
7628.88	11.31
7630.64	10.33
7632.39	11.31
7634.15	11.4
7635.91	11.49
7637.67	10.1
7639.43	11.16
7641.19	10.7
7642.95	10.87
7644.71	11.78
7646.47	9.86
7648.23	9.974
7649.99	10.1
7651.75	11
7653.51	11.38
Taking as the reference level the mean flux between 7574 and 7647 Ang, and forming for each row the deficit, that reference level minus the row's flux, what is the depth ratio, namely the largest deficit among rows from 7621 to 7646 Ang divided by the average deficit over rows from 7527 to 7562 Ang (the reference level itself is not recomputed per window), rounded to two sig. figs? -2.3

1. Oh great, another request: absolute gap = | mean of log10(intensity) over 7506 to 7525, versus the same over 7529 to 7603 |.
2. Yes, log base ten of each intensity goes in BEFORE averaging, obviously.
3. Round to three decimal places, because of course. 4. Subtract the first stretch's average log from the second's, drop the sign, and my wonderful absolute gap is 0.030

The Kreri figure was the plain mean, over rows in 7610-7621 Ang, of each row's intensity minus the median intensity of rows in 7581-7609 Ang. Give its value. 0.1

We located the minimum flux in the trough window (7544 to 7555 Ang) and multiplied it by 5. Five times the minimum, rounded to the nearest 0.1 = 49.3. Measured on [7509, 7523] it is 24.0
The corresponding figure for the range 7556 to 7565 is 53.8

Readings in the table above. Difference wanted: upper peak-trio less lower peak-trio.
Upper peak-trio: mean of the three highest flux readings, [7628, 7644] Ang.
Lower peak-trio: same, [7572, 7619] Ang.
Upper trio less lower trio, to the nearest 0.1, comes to -1.5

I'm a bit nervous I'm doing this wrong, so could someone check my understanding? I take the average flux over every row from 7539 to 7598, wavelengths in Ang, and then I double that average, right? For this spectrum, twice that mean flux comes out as 22.5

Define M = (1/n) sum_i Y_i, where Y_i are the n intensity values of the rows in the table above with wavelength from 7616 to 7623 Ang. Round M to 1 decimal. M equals 10.5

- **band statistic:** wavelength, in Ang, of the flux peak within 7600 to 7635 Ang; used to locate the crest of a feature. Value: 7609.58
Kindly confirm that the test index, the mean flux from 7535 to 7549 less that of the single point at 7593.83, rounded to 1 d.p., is 1.4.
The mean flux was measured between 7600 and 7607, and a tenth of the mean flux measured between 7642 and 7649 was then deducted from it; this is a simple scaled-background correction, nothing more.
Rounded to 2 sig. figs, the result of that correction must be 9.2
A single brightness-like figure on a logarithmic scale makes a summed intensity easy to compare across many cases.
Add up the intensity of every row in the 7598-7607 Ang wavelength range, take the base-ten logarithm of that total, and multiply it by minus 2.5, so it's -4.29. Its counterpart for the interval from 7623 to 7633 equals -4.53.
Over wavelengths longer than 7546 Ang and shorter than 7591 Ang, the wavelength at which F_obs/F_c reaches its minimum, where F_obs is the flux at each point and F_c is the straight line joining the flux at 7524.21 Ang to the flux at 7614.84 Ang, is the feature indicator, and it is 7585.09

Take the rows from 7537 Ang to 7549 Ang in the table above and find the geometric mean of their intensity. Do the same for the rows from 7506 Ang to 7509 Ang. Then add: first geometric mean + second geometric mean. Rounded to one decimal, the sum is 22.1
